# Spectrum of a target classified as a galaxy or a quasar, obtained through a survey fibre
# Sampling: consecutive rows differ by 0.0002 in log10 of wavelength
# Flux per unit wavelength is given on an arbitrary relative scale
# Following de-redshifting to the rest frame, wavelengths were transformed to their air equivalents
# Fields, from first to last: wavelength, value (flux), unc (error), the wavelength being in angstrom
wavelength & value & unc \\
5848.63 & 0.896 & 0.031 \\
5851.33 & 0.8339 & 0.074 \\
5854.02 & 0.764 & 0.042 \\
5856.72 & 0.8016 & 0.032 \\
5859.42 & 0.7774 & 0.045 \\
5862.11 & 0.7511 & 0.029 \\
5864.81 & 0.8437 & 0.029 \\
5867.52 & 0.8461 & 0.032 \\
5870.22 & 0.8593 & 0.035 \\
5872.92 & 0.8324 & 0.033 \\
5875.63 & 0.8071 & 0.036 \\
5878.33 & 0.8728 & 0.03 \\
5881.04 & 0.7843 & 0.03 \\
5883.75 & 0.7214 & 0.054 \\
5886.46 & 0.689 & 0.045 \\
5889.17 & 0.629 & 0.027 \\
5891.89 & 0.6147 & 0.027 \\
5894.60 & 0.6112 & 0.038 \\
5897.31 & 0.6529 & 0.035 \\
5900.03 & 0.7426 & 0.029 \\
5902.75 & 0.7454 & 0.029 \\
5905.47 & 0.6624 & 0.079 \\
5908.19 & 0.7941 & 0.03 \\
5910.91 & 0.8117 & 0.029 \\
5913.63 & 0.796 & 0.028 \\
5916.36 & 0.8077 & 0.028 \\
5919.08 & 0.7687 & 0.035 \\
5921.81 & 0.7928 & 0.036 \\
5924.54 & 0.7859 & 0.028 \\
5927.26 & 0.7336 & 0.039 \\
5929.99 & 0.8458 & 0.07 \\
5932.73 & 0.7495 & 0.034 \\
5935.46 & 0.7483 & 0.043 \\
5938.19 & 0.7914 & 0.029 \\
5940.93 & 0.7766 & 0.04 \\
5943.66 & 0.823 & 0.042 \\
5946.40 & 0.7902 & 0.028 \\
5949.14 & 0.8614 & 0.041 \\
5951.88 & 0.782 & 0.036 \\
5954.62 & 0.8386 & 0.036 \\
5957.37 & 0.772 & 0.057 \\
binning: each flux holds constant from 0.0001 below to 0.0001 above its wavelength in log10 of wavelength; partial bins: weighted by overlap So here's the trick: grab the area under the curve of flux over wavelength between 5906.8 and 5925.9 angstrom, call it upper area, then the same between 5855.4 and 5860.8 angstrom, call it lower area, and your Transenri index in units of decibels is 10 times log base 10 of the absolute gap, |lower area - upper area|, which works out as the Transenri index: 10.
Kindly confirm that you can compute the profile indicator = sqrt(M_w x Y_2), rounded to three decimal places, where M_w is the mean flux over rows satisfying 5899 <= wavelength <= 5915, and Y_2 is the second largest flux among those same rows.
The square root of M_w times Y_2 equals 0.777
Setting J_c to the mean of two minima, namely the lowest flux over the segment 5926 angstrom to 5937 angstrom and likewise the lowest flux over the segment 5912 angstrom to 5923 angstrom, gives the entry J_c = 0.75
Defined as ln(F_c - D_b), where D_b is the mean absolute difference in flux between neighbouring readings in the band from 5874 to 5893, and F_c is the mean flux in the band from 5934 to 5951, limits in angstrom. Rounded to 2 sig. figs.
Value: -0.30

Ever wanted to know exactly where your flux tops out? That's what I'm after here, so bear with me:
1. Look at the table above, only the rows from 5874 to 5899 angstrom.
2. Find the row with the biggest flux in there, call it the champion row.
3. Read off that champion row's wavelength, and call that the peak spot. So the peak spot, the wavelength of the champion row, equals 5878.33 angstrom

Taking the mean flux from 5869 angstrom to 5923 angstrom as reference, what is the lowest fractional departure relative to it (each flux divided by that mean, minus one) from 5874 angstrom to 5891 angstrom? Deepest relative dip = -0.161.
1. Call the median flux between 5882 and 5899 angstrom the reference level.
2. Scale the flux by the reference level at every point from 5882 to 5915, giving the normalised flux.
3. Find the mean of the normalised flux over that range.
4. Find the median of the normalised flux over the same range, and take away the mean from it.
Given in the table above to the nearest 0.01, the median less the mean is 0.00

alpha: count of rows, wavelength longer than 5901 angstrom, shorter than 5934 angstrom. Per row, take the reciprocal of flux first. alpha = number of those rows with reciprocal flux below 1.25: 3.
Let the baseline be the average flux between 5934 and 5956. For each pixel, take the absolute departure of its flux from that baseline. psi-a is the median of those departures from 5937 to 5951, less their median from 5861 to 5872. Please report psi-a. -0.026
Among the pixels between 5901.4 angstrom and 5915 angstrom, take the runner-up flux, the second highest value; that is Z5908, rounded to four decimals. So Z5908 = 0.7960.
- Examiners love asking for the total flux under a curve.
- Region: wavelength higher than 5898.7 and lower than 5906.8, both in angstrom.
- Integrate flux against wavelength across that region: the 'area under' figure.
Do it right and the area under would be 5.8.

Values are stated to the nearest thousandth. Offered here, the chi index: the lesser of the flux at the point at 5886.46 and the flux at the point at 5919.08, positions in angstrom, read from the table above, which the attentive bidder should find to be 0.689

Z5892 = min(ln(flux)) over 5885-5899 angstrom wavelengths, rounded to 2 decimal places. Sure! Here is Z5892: -0.49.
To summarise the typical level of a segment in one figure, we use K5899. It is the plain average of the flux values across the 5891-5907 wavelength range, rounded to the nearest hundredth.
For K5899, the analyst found 0.67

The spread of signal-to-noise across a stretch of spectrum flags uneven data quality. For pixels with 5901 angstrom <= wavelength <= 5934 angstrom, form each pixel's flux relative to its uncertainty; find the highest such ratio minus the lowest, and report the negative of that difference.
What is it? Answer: -20.5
